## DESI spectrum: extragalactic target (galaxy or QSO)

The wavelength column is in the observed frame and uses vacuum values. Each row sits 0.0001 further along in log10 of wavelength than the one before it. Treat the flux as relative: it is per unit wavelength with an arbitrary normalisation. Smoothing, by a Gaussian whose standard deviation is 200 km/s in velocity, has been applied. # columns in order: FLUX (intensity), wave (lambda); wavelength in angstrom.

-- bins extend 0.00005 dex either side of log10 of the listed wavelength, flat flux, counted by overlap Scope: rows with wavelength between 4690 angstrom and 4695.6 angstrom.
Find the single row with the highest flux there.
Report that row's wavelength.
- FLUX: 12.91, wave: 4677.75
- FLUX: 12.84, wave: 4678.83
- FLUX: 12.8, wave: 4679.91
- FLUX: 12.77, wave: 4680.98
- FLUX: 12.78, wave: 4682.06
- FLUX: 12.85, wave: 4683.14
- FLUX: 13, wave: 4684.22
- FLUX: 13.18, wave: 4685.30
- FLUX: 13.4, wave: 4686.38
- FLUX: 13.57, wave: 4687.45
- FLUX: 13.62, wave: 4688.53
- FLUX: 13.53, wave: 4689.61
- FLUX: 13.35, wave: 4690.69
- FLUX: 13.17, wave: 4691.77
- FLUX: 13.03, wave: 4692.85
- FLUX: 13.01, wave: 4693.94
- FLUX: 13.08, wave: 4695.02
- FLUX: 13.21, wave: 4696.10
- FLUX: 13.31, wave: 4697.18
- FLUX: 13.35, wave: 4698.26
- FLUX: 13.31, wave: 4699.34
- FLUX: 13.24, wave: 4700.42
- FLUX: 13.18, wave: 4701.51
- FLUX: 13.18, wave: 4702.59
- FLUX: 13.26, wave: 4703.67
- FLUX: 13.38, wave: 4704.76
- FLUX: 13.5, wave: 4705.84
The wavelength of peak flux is 4690.69 angstrom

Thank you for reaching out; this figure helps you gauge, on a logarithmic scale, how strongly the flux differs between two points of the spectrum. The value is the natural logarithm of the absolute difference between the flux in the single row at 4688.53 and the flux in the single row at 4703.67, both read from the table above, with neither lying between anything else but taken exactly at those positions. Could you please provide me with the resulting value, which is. -1.0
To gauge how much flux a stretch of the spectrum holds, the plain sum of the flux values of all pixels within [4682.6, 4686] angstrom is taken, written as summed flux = 39.0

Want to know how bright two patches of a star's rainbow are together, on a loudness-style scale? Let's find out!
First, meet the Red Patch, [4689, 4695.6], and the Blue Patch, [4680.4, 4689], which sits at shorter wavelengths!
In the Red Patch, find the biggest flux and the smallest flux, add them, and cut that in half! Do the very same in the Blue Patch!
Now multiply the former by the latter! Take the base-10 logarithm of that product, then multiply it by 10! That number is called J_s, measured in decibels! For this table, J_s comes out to 22.4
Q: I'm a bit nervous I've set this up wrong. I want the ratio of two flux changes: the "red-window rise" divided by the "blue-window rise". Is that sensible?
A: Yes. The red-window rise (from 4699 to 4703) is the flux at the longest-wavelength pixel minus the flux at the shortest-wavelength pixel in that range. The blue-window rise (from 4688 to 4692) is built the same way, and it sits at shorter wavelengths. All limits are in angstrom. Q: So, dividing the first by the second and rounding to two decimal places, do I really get 0.29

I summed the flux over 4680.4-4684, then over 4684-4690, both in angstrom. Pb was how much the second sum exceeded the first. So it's 42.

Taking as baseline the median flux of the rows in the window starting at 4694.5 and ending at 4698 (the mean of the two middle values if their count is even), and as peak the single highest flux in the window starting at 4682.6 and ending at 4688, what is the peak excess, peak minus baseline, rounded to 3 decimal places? 0.360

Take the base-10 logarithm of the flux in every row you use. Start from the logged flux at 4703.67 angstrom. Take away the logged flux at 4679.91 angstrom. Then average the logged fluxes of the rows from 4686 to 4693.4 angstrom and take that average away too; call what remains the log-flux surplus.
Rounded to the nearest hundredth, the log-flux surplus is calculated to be -1.11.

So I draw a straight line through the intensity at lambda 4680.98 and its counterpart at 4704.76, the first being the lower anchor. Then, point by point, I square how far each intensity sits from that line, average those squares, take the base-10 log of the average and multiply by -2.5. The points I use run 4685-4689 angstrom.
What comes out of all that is 1.3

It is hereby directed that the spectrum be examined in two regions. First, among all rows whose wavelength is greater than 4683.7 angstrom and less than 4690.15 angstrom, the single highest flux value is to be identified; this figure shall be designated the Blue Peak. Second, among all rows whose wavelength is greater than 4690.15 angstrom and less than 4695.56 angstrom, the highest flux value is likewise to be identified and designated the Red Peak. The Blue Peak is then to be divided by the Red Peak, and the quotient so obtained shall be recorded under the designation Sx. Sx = 1.020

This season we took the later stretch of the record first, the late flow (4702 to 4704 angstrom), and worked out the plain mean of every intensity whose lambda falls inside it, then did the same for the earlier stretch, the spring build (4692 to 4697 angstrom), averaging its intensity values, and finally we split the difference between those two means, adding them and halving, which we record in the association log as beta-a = 13.2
